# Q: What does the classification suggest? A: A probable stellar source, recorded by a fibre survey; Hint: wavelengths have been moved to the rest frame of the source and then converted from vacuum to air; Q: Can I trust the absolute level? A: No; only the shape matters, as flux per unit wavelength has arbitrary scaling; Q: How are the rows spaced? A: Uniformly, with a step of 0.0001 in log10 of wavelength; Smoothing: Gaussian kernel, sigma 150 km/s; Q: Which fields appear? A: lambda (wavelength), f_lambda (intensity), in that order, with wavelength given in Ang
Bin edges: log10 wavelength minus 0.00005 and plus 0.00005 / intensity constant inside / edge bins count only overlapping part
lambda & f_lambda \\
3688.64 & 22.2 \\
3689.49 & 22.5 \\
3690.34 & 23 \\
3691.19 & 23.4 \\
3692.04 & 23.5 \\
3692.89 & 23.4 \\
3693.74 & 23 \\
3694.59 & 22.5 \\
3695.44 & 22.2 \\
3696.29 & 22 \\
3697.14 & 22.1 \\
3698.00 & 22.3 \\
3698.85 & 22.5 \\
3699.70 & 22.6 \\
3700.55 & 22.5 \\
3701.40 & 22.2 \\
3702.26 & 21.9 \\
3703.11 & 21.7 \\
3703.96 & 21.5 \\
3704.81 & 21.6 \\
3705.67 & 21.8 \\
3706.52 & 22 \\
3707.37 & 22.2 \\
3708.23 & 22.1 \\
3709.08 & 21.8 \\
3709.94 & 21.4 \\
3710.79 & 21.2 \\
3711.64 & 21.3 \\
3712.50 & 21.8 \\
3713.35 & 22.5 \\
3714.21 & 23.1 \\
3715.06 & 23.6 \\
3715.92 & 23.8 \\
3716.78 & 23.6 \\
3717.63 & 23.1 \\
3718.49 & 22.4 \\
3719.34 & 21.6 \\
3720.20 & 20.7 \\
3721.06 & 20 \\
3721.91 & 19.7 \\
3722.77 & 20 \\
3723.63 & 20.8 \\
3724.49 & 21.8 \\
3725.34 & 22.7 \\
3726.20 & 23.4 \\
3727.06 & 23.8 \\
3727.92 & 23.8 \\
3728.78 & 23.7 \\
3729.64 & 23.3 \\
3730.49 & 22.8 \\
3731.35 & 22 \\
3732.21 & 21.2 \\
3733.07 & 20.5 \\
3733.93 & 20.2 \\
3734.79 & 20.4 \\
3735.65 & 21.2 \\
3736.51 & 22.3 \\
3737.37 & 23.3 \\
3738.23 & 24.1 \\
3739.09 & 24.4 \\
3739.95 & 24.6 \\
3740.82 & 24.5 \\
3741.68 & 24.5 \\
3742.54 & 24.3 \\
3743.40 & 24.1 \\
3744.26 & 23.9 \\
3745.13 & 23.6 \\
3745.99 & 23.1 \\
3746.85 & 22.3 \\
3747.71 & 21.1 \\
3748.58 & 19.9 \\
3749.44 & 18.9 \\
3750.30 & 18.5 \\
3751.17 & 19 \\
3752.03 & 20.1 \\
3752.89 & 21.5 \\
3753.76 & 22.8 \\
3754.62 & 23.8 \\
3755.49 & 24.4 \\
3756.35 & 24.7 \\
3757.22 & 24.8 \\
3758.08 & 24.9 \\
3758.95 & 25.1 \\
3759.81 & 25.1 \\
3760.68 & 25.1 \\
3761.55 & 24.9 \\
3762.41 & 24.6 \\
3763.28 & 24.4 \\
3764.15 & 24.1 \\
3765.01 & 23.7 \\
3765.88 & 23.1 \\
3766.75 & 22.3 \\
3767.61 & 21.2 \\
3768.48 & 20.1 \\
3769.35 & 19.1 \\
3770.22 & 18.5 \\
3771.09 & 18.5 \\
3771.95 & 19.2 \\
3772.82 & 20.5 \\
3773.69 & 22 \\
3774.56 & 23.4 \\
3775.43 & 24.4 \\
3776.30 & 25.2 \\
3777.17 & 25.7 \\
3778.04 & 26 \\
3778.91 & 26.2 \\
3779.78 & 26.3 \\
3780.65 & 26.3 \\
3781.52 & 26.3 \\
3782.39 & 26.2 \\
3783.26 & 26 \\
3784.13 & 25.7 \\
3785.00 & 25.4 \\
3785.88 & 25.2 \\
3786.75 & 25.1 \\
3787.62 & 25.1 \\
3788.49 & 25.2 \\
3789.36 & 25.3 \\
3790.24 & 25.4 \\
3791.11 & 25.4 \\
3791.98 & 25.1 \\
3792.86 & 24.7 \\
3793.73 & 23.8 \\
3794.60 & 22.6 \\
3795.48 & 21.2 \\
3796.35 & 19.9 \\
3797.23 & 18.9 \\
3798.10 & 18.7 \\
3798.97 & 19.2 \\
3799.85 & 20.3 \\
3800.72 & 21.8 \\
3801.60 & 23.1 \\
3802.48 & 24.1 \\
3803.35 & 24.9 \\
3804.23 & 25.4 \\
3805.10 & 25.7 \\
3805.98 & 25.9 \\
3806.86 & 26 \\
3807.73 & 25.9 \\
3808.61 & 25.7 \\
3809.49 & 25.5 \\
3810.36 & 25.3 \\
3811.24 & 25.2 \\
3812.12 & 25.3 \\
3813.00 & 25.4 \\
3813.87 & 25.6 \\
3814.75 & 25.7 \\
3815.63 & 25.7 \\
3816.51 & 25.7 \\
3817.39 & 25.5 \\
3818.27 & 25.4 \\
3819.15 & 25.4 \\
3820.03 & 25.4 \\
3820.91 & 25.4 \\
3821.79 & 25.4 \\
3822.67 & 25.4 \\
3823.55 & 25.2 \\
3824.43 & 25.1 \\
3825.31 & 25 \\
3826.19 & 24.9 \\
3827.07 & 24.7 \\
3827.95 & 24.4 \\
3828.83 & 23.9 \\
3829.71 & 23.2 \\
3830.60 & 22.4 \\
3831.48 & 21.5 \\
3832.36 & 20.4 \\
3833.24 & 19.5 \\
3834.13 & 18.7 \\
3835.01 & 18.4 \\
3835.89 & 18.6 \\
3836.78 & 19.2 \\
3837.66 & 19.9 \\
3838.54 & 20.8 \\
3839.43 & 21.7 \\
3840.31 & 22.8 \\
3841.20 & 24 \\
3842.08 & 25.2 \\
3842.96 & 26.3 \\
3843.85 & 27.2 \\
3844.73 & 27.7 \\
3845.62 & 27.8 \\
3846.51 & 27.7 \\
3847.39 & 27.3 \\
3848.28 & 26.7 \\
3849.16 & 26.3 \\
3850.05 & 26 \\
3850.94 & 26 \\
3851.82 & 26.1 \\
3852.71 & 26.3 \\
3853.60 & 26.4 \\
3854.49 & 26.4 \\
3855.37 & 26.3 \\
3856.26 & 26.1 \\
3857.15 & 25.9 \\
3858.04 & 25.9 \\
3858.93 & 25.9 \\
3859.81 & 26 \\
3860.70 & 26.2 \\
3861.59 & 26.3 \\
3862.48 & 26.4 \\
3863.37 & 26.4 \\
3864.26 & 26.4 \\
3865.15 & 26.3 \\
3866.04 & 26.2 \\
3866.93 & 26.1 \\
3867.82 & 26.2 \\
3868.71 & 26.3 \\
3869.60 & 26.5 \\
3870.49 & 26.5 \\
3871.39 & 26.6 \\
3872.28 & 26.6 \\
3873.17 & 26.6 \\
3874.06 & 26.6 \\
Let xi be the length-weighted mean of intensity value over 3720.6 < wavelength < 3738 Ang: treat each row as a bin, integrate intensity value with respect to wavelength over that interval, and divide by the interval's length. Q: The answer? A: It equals 21.9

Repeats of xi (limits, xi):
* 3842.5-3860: 26.5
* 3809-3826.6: 25.4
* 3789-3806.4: 23.0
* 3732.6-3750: 22.5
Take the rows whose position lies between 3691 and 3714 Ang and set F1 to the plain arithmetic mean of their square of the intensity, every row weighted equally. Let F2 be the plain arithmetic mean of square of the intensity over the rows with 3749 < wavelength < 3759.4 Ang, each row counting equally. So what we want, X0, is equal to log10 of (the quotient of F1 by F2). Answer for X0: -0.01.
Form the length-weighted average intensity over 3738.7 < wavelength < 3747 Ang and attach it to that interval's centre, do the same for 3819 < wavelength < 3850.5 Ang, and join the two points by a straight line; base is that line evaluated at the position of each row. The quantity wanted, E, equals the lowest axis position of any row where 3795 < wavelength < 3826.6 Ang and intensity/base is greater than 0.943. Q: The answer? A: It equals 3801.60 Ang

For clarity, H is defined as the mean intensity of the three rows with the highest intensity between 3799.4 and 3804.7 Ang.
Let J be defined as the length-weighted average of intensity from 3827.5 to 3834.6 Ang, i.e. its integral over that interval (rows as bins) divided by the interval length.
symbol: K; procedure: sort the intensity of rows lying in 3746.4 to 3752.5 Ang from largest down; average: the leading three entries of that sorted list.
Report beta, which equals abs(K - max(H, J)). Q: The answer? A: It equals 3.6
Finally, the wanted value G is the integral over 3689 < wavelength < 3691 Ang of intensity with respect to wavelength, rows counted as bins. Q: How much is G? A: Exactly 46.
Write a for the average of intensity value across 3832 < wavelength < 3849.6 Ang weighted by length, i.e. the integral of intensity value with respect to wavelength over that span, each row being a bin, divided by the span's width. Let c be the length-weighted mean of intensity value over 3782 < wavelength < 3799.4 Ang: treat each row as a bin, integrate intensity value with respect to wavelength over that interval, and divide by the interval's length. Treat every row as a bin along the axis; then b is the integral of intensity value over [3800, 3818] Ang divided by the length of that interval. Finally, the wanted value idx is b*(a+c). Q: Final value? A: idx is 1180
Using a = 23.3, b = 25.1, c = 23.7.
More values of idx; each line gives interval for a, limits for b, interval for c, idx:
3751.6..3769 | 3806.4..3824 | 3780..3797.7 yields 1223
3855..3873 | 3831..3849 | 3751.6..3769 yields 1151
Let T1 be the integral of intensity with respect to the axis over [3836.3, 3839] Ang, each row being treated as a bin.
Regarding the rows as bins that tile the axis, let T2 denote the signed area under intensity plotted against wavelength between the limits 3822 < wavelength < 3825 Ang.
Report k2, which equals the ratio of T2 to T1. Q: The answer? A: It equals 1.41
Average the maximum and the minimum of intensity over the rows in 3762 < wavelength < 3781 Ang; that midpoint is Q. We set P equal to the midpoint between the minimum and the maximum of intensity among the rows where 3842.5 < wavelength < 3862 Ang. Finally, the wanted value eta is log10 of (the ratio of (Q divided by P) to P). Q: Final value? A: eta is -1.508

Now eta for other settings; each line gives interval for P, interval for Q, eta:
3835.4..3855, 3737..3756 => -1.398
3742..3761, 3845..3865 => -1.248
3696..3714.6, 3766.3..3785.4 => -1.340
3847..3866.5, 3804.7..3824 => -1.442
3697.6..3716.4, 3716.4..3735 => -1.367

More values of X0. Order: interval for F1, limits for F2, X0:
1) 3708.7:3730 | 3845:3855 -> -0.16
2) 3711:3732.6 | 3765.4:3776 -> 0.05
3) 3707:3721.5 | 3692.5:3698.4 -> -0.01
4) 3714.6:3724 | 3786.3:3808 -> -0.07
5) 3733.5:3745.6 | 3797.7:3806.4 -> 0.01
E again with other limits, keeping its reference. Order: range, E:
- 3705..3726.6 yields 3714.21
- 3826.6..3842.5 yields 3827.07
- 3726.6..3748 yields 3727.06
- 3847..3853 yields 3847.39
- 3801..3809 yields 3801.60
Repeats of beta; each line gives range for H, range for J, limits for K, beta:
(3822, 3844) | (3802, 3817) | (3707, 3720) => 2.6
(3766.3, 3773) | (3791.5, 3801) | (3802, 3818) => 4.4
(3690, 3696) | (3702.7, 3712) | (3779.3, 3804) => 2.9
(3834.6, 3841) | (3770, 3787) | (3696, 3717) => 0.5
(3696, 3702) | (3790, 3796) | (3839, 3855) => 3.8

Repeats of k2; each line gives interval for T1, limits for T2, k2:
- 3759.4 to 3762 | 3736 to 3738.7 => 0.96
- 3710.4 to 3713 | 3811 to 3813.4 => 1.08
